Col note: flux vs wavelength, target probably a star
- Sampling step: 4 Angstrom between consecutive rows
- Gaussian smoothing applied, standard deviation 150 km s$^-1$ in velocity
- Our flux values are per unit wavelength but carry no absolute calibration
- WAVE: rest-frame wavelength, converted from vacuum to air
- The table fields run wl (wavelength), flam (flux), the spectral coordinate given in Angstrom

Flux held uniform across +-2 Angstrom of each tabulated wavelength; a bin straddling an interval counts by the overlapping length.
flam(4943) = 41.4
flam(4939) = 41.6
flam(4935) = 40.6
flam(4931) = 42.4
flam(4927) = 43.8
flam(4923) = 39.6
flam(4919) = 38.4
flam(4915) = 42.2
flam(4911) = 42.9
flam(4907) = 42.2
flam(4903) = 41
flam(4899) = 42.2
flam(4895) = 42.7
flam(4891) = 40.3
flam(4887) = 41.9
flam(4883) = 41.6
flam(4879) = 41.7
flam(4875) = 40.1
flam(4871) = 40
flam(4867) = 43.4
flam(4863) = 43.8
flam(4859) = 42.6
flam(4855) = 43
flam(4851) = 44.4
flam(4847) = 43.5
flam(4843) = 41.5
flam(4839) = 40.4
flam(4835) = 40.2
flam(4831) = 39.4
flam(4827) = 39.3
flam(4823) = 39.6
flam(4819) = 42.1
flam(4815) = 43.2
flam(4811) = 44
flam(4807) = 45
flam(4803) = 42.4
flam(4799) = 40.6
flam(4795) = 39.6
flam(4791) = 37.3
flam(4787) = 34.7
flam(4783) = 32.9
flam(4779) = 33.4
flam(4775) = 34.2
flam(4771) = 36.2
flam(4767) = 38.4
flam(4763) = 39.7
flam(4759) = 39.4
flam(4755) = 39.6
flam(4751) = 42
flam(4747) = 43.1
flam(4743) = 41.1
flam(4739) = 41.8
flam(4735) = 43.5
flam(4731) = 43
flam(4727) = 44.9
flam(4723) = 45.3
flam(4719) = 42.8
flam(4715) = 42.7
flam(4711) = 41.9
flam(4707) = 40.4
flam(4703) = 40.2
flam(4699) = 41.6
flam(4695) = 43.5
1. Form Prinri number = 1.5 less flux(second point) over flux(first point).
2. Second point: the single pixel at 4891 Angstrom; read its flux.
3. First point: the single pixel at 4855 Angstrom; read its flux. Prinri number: 0.563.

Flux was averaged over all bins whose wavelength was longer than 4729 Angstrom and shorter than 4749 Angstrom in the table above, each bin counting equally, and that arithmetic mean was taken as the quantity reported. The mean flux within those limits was 42.5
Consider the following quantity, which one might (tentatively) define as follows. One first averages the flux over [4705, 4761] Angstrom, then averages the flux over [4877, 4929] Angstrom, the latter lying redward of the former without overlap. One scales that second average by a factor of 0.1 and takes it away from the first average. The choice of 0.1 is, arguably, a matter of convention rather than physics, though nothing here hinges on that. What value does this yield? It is 38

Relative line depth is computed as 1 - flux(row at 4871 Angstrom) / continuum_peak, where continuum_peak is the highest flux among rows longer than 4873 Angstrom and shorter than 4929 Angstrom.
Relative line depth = 0.087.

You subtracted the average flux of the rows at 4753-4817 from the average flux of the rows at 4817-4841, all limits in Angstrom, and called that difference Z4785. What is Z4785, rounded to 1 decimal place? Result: 1.4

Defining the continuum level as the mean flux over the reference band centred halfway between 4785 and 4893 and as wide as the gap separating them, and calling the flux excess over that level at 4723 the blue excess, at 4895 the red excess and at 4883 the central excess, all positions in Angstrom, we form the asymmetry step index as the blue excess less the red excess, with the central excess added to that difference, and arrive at 3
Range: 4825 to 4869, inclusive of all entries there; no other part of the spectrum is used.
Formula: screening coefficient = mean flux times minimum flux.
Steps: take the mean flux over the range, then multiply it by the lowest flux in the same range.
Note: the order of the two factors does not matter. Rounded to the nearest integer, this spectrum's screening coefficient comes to 1649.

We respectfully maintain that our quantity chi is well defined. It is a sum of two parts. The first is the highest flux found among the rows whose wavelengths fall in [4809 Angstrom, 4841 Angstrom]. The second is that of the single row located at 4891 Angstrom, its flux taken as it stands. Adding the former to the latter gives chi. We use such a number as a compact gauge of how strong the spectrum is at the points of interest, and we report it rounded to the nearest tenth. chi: 84.3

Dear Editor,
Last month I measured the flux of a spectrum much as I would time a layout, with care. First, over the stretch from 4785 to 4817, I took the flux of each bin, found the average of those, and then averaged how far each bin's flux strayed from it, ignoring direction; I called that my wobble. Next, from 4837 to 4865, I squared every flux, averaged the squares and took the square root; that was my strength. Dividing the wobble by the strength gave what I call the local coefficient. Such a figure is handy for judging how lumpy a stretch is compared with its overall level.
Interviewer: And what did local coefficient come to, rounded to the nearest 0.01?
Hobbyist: 0.07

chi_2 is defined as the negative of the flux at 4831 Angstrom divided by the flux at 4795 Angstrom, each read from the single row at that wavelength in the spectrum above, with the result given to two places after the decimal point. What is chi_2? -0.99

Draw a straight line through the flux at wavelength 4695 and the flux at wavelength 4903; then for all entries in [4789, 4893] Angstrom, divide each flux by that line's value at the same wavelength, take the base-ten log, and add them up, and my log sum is -0.06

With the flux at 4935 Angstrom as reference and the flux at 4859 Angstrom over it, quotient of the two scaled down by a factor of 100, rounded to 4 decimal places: 0.0105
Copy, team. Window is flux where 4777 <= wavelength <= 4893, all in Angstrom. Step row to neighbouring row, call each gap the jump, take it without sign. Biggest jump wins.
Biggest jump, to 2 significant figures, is 3.4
